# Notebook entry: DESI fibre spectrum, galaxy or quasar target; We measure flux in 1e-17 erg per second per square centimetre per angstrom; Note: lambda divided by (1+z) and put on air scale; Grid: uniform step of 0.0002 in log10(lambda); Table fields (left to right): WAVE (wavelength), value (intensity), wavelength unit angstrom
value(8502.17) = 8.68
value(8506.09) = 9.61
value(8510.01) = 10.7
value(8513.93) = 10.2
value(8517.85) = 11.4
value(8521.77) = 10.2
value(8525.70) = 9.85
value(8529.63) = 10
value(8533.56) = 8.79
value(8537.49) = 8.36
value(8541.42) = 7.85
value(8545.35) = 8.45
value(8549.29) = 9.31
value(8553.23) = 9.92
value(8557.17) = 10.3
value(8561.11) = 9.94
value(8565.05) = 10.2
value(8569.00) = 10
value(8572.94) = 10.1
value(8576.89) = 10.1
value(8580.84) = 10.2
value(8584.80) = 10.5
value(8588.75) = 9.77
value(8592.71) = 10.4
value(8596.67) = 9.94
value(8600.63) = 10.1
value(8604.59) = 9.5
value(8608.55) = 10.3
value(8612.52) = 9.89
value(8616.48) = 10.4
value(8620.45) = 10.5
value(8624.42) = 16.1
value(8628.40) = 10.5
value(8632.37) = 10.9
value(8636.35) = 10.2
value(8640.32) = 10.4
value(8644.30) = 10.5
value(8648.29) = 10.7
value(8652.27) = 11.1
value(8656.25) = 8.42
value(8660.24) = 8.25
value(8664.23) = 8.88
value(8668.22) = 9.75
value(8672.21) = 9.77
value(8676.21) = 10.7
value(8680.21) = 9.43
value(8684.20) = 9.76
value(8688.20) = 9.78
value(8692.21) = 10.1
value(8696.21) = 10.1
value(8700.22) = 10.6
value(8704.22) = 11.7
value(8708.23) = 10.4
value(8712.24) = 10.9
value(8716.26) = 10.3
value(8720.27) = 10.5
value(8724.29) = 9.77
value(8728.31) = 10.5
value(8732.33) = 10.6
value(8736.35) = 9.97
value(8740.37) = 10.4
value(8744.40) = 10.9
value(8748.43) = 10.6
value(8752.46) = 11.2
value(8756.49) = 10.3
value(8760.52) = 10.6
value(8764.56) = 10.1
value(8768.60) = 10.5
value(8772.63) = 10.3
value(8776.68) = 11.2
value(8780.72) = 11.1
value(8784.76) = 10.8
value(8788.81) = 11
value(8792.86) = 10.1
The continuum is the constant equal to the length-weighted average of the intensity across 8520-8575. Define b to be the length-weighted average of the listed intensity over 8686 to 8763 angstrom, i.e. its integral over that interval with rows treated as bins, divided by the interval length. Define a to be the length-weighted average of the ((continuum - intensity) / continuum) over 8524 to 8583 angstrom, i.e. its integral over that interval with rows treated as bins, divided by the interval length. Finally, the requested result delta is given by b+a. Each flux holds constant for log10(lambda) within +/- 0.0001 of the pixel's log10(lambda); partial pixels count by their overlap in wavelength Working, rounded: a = -0.004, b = 10.5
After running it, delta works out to 10.5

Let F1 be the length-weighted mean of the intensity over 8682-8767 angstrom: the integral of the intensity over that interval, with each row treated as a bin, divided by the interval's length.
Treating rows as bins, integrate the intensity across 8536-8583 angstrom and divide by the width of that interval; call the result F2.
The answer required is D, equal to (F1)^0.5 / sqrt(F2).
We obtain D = 1.04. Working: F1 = 10.43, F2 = 9.58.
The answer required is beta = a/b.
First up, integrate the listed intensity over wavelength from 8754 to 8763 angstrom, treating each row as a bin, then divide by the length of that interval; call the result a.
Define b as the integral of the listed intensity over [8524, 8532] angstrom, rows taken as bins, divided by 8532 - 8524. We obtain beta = 1.06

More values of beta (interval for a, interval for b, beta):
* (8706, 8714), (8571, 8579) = 1.06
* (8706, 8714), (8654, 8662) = 1.27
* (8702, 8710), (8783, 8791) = 1.02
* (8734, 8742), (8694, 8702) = 0.99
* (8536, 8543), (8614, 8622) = 0.78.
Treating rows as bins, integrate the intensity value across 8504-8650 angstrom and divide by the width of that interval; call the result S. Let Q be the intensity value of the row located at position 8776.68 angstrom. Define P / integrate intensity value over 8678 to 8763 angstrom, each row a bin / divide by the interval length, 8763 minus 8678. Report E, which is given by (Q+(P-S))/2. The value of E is 5.72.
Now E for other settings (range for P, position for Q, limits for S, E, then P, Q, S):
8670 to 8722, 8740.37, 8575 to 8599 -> 5.28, 10.3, 10.4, 10.1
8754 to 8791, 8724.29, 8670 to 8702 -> 5.20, 10.7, 9.77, 10.0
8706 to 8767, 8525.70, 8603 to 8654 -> 4.73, 10.5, 9.85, 10.9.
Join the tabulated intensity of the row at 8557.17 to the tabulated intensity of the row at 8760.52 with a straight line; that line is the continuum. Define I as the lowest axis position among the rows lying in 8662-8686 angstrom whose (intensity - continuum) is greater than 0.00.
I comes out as 8676.21 angstrom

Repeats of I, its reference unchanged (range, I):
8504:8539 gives 8510.01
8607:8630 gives 8616.48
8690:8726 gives 8700.22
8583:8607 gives 8584.80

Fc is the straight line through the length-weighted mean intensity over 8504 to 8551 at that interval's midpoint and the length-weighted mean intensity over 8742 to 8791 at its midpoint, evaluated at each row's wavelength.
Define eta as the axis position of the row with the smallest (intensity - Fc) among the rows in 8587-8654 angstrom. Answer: 8604.59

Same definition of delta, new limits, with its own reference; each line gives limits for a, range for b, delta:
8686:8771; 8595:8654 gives 10.6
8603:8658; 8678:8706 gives 10.1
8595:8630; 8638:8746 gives 10.0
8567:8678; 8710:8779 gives 10.4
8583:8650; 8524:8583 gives 9.4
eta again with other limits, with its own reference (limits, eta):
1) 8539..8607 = 8541.42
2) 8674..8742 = 8680.21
